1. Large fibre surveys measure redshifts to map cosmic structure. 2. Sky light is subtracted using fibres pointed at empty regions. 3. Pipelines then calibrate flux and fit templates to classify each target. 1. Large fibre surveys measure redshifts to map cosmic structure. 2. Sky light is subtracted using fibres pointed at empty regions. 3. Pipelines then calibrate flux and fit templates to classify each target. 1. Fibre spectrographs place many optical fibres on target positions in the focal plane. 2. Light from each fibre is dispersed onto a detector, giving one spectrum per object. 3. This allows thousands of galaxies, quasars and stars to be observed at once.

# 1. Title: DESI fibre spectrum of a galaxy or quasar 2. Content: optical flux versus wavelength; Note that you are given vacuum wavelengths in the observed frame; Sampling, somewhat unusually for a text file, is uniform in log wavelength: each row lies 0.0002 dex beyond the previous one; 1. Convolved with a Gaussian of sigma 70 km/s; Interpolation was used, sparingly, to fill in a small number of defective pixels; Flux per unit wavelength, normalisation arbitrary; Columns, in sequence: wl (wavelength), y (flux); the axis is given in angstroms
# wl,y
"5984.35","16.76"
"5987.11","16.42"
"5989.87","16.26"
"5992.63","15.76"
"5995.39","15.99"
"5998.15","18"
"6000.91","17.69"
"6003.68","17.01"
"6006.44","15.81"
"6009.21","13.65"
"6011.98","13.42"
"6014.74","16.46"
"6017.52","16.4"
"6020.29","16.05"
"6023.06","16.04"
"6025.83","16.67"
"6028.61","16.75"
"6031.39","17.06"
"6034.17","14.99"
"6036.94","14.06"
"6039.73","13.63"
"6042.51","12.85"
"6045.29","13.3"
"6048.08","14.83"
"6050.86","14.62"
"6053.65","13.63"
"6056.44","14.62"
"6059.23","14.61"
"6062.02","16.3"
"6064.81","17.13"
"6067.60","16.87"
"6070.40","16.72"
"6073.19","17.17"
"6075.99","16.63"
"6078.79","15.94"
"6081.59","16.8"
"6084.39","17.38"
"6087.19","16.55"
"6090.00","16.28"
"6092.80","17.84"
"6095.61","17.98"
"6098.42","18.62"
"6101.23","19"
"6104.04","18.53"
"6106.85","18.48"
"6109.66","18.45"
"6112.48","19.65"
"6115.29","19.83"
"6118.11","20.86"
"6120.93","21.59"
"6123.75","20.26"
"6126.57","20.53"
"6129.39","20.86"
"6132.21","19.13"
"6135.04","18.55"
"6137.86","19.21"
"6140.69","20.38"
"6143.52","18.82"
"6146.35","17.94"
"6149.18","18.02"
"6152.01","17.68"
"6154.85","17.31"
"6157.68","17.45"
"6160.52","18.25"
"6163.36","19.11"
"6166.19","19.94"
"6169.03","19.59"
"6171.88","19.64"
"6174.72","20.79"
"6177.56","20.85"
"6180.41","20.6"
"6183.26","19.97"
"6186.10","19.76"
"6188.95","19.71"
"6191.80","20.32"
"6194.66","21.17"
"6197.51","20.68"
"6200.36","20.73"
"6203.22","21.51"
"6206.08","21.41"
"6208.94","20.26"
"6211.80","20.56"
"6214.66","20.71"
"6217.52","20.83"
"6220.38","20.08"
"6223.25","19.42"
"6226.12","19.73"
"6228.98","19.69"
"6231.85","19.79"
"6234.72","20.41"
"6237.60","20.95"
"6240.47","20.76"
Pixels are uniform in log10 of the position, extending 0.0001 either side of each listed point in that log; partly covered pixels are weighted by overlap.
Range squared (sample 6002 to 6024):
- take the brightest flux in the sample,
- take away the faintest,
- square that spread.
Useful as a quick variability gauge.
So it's 13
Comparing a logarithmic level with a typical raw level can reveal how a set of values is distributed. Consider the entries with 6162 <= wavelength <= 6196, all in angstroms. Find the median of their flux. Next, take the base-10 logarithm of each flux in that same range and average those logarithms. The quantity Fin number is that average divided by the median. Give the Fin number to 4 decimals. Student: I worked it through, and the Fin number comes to 0.0653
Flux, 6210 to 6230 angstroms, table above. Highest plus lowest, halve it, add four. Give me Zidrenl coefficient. 24.1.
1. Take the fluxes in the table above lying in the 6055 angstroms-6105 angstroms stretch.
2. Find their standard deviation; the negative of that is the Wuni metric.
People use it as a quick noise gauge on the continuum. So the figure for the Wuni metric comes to -1.2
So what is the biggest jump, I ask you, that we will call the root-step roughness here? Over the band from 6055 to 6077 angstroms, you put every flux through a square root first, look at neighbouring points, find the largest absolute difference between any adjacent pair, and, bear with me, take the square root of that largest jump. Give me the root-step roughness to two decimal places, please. 0.46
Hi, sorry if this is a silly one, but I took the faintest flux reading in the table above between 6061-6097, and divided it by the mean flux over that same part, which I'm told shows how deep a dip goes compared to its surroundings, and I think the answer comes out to 0.94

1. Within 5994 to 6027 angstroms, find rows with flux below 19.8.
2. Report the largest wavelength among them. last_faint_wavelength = 6025.83 angstroms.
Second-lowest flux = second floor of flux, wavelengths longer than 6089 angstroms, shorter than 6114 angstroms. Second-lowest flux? 17.84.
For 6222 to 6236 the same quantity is 19.69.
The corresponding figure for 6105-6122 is 18.48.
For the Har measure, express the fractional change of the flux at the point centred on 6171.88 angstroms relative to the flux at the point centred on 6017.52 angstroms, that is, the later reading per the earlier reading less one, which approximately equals 0.20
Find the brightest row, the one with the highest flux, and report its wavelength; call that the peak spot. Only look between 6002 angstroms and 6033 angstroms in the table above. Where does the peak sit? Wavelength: 6031.39 angstroms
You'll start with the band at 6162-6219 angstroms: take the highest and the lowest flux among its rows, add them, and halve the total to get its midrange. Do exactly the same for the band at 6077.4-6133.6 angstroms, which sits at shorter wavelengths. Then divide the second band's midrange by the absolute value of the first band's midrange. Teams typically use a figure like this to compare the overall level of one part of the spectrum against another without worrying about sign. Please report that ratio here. 0.92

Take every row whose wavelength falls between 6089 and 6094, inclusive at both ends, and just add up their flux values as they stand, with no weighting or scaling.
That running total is 34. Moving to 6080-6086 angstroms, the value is 34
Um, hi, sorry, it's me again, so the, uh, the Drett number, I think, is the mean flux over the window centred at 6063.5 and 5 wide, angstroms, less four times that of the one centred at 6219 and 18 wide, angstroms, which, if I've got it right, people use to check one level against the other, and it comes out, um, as -64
